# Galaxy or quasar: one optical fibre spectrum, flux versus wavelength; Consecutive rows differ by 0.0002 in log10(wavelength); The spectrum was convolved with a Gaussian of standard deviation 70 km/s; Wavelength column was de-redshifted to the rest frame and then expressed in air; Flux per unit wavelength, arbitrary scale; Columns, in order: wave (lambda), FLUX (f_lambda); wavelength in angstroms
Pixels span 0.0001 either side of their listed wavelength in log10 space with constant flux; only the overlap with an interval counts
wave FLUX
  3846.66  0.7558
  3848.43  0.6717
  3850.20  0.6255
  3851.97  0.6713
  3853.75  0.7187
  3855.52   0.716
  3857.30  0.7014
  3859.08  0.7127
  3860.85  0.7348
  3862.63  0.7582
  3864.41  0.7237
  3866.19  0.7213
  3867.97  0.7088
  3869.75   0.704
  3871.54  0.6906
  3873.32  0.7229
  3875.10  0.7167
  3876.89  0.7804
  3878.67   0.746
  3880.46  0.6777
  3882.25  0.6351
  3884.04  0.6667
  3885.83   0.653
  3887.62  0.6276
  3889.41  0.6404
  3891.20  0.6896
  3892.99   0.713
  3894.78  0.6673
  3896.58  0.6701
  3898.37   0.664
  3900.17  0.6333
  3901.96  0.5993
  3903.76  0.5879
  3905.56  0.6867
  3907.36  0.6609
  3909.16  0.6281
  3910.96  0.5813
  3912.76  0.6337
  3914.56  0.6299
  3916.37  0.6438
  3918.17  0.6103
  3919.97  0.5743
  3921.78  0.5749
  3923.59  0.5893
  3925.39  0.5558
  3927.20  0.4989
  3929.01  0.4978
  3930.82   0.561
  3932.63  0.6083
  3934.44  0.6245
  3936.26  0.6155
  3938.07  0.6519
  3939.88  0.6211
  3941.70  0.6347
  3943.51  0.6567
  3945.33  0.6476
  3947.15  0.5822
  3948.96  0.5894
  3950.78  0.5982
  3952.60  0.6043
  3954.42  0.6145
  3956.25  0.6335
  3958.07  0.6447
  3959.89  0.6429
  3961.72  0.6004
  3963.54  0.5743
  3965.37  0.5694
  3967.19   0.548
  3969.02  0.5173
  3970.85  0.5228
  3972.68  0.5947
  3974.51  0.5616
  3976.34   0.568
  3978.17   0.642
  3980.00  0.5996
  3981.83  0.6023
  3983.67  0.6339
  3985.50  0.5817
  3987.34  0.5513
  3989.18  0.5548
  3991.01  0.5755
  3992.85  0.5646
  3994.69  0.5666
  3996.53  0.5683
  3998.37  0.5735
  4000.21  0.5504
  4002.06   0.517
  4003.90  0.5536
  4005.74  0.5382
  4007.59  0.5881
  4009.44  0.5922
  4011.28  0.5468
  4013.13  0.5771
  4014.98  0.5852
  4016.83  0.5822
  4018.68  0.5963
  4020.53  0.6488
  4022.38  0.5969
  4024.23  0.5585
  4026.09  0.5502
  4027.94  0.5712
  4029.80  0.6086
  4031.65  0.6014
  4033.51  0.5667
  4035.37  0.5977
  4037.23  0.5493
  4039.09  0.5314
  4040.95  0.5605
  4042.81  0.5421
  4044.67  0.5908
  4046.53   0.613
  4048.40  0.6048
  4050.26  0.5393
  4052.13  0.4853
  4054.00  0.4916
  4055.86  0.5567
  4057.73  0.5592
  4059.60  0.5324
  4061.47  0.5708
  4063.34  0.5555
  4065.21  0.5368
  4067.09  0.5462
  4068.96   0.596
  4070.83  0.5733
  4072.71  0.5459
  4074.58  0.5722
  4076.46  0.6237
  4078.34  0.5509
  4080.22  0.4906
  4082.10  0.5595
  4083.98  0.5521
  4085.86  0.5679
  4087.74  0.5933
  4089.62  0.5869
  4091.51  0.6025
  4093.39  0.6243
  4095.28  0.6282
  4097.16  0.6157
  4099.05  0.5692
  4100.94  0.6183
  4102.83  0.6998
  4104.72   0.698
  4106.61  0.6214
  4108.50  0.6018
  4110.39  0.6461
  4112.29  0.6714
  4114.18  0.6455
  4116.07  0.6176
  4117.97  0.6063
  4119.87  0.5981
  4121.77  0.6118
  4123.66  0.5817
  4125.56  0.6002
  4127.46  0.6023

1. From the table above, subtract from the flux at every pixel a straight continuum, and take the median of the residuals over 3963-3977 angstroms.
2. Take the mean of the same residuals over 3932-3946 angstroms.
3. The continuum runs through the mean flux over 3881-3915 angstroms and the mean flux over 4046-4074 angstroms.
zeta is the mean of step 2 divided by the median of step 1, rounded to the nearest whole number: 0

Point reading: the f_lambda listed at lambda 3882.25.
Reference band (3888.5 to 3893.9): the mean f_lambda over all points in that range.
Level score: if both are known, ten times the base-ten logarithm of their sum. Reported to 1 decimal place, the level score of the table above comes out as 1.2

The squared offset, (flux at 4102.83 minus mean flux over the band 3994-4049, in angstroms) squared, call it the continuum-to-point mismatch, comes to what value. 0.016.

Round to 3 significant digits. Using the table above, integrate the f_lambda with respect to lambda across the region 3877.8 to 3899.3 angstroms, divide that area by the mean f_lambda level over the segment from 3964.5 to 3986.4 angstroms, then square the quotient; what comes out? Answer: 621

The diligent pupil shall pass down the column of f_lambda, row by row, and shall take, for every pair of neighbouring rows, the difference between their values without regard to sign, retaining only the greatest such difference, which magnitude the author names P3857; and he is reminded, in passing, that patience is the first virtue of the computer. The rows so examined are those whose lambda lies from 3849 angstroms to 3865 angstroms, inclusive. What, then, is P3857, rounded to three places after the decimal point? 0.047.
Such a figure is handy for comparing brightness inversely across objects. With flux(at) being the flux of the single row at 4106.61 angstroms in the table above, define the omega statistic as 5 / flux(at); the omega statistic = 8.05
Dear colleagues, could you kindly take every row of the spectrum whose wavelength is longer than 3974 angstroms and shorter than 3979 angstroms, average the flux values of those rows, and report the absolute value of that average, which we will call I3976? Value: 0.59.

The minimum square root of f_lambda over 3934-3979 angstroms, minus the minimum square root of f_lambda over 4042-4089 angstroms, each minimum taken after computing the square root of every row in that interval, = 0.023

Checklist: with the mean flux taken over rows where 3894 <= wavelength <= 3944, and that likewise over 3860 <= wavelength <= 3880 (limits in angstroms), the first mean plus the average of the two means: 1.28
